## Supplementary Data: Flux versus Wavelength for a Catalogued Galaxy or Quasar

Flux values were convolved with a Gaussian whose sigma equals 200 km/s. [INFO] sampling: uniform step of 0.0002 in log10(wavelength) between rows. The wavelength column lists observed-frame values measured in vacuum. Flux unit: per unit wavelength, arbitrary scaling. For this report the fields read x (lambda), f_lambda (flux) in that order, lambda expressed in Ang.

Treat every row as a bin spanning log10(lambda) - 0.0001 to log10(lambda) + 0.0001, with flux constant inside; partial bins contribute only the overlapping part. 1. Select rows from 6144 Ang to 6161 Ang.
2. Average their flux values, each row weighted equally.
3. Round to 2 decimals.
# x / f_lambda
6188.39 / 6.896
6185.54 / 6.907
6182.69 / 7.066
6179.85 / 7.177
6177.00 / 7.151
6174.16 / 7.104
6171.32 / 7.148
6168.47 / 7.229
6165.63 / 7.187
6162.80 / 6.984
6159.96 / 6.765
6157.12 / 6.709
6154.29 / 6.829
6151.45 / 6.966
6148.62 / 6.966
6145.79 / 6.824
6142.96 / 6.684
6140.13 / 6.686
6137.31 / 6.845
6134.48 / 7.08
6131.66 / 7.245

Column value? 6.84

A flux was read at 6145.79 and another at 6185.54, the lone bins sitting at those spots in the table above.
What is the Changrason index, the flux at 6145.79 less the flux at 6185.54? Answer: -0.1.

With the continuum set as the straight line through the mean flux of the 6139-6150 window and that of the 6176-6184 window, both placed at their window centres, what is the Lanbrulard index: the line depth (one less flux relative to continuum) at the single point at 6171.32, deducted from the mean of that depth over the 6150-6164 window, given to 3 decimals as 0.023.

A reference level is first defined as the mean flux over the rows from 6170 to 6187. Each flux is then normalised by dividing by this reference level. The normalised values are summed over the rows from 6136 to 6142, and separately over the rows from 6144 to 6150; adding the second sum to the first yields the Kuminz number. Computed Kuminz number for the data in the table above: 3.85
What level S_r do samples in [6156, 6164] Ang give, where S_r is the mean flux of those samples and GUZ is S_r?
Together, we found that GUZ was 6.8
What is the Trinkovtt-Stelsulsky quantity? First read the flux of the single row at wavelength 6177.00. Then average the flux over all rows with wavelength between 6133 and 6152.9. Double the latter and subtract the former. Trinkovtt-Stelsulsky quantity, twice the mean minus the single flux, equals 6.58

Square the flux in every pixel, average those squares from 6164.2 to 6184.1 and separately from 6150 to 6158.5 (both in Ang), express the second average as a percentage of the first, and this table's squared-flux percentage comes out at 91.3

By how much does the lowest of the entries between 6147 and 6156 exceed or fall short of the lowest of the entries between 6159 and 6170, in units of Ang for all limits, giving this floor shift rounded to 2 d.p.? 0.06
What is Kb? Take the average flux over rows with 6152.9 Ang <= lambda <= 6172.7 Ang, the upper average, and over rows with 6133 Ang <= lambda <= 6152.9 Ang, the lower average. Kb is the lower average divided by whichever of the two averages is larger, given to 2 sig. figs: 0.98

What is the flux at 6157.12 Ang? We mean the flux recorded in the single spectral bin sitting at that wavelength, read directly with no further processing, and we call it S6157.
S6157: 6.709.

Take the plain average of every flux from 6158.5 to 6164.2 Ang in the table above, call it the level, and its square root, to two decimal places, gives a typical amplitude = 2.62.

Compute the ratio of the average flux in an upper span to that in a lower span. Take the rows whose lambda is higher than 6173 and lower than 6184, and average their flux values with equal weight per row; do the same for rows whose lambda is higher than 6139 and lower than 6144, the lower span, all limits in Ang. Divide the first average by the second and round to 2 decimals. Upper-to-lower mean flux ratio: 1.07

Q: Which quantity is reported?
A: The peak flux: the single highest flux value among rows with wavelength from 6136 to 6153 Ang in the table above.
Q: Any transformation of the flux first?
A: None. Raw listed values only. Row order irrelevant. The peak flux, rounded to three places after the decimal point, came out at 6.966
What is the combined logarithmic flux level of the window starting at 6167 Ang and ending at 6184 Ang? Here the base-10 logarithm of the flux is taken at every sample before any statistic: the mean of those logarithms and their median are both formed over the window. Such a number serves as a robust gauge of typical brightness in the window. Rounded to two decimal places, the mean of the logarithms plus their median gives 1.71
